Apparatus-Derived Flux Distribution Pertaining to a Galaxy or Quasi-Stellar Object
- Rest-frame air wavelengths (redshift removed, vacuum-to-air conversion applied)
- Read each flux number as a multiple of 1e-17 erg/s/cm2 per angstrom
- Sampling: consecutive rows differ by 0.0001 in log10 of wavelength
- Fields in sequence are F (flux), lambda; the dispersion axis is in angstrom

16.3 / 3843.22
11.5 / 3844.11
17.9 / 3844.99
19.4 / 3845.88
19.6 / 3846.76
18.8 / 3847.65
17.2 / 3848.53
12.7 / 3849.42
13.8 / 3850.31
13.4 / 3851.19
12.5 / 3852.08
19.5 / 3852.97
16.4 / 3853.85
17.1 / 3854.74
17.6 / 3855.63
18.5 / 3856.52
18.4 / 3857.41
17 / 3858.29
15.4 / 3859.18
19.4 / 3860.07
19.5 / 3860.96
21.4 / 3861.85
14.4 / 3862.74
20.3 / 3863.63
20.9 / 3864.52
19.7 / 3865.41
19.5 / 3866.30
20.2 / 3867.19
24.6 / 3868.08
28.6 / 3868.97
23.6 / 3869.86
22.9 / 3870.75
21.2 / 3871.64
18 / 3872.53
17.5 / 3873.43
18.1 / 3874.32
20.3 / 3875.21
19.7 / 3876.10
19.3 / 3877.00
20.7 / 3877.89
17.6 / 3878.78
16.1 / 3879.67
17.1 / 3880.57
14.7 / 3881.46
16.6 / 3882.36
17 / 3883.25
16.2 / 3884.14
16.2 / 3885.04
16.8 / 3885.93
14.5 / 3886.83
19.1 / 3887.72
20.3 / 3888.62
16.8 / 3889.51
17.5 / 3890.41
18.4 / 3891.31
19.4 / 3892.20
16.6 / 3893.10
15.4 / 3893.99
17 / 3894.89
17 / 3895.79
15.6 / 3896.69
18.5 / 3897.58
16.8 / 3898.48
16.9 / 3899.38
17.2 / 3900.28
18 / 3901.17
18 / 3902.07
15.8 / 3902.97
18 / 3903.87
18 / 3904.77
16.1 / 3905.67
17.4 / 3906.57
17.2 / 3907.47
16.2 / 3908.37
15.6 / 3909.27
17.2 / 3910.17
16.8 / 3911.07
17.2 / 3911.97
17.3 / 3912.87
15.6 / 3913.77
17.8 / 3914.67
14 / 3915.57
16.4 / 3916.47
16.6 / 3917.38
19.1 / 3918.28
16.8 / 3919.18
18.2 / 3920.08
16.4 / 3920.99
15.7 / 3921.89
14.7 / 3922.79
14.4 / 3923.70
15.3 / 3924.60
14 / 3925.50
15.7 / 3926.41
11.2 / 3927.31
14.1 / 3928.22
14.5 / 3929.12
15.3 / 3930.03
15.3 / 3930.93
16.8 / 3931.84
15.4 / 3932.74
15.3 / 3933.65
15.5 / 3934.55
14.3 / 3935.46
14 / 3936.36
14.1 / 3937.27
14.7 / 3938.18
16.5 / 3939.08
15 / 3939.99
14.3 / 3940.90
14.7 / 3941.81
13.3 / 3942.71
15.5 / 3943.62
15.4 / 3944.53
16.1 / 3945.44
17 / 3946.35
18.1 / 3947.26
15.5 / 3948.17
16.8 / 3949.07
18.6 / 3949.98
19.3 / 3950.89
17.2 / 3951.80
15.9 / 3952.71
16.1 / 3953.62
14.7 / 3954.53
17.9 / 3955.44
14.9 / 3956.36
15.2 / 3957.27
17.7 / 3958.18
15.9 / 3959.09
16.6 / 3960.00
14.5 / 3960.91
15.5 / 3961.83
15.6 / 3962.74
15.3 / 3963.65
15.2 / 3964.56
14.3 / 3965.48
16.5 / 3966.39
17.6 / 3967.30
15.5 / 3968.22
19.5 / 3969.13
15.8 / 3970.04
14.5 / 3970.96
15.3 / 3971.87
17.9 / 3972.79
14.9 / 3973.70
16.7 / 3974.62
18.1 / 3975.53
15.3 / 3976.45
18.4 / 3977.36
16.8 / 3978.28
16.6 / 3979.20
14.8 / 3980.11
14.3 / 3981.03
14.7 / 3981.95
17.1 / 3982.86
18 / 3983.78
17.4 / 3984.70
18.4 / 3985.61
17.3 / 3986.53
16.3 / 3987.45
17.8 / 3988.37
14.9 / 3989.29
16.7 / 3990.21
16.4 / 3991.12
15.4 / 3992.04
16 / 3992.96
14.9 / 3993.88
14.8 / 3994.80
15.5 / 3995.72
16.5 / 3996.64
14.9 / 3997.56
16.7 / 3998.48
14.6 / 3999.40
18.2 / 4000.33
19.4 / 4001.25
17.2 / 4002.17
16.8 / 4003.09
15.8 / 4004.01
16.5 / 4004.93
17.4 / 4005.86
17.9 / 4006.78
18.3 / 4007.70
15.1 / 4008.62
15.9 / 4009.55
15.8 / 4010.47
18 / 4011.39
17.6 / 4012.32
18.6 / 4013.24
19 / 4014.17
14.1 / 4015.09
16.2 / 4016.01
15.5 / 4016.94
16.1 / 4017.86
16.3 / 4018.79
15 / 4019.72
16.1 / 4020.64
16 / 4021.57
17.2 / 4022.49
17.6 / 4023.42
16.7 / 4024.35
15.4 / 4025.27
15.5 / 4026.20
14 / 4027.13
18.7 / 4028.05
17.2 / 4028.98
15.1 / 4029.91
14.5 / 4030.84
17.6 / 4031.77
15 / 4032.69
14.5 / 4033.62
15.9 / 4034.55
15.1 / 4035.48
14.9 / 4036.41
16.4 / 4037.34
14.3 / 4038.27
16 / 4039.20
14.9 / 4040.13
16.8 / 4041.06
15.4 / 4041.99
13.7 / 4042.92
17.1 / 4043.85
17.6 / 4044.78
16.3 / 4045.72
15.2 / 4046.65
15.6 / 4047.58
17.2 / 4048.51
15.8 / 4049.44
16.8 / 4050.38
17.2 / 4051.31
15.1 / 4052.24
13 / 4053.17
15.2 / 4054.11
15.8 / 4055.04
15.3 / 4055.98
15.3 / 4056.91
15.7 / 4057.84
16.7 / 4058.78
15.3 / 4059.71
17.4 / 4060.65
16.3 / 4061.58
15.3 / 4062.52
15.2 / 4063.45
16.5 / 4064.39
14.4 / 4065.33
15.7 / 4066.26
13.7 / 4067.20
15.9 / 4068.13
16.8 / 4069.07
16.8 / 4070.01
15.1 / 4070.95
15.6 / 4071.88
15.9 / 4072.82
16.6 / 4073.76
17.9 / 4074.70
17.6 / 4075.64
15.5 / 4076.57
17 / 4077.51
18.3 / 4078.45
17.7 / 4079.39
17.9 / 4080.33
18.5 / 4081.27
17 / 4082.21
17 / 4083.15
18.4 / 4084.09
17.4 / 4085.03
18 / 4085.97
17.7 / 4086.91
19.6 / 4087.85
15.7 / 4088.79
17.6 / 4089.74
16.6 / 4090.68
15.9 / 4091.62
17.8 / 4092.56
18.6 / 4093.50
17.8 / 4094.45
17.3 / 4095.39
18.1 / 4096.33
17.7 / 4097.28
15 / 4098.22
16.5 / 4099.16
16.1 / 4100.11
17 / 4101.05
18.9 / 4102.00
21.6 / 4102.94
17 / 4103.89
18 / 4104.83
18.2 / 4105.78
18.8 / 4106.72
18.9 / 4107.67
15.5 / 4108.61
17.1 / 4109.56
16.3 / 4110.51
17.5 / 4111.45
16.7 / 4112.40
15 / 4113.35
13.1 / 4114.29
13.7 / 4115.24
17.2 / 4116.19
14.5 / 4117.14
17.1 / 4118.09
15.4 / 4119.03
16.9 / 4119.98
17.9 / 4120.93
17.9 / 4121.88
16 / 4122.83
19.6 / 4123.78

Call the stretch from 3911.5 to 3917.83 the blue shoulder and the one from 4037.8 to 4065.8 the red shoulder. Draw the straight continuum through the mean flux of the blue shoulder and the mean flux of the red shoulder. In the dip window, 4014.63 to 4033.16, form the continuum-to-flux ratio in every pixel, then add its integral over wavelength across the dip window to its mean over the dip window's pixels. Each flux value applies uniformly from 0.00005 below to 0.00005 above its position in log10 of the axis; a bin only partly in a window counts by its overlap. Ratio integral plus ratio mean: 19.5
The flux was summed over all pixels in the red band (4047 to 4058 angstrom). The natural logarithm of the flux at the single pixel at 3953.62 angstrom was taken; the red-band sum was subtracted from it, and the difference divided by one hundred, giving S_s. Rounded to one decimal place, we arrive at -1.9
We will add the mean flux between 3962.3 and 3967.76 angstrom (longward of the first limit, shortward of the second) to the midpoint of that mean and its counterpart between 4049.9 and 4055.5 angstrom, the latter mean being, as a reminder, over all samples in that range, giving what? 31.4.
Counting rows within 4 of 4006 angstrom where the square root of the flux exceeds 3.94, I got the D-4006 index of 8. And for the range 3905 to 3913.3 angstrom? 9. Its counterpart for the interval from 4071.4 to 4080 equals 8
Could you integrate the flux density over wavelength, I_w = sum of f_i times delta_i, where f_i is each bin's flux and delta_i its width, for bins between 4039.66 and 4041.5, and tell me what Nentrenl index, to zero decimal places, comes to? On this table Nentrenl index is 29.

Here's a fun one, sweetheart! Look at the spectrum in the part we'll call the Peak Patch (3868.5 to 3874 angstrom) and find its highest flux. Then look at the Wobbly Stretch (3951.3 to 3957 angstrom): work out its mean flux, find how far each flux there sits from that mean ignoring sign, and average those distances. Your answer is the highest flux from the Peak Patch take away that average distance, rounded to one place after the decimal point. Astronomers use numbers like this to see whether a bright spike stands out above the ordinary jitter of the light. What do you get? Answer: 27.6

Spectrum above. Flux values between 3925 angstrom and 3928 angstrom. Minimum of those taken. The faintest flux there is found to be 11.2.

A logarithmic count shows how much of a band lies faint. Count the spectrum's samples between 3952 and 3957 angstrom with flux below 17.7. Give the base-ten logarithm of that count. 0.6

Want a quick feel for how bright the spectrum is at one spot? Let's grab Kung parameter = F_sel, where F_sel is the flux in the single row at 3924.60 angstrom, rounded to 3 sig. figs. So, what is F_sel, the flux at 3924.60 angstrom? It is 15.3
